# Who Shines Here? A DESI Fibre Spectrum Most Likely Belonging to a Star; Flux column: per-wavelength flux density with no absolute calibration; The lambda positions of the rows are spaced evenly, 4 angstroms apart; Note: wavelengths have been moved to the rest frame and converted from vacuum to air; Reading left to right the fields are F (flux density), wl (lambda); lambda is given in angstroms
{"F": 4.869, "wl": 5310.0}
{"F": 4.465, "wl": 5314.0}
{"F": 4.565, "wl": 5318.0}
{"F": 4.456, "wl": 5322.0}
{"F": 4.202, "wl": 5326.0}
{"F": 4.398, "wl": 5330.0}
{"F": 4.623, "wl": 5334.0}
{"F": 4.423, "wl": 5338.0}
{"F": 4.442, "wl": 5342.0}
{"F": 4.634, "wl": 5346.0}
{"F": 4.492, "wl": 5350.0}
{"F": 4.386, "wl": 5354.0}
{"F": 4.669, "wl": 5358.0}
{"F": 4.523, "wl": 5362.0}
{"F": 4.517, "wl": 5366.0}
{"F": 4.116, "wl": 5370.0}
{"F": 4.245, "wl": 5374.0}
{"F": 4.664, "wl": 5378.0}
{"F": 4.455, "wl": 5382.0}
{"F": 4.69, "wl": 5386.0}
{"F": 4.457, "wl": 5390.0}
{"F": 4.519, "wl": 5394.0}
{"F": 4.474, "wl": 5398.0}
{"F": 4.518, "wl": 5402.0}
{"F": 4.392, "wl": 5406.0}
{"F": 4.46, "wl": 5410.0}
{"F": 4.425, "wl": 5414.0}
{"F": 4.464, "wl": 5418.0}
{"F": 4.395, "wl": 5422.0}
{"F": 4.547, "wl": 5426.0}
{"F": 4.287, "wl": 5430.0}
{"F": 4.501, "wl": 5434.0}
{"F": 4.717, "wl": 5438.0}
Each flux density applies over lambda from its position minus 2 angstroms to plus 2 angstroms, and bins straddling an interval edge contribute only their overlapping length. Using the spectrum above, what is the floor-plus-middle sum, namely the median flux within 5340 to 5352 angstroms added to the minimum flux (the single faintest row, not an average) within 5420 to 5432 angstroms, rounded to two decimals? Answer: 8.78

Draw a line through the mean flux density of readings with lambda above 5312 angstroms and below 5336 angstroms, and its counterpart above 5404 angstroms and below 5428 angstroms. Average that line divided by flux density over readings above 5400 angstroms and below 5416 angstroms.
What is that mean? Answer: 1.00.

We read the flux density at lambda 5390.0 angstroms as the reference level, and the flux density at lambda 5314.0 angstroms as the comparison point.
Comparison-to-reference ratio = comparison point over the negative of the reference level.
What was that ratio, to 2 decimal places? -1.00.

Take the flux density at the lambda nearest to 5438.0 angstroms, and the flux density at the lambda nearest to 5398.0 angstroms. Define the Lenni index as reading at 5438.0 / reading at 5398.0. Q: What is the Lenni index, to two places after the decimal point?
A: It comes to 1.05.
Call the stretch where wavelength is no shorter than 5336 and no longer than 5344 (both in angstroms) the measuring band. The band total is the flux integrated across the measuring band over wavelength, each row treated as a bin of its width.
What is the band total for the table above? 35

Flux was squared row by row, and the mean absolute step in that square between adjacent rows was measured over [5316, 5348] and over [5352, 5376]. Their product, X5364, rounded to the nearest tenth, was 2.6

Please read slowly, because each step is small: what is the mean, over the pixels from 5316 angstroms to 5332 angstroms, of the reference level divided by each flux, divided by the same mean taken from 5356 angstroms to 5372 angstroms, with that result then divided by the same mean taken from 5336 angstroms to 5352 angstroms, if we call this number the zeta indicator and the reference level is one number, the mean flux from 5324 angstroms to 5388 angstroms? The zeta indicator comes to 1.017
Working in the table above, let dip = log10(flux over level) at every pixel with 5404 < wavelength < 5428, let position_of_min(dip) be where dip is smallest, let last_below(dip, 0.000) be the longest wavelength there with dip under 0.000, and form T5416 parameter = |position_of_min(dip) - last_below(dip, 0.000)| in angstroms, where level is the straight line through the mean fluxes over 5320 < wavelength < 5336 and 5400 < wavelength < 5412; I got 0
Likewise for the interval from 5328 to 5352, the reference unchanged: 8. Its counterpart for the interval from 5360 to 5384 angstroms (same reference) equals 4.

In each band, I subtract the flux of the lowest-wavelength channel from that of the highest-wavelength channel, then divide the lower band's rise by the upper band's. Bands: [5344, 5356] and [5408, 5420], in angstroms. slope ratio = -62.0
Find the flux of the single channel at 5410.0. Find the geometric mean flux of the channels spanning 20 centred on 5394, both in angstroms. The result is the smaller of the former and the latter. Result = 4.46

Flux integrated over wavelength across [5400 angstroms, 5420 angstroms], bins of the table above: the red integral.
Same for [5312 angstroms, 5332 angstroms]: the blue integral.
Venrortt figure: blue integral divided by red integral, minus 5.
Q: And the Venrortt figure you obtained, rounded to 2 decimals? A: -4.01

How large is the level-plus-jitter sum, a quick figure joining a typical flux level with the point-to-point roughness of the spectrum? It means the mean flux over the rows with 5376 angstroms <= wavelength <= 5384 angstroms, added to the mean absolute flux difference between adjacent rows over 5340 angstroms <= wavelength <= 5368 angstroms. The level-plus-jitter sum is 4.71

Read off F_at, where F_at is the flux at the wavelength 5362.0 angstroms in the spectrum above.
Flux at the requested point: 4.523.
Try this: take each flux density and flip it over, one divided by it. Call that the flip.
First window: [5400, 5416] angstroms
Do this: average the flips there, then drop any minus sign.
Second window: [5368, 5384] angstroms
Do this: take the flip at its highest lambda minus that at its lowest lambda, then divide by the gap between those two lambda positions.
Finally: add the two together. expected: 0.223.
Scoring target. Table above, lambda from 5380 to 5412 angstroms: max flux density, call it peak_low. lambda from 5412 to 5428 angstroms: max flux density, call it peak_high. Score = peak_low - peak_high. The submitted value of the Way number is 0.143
